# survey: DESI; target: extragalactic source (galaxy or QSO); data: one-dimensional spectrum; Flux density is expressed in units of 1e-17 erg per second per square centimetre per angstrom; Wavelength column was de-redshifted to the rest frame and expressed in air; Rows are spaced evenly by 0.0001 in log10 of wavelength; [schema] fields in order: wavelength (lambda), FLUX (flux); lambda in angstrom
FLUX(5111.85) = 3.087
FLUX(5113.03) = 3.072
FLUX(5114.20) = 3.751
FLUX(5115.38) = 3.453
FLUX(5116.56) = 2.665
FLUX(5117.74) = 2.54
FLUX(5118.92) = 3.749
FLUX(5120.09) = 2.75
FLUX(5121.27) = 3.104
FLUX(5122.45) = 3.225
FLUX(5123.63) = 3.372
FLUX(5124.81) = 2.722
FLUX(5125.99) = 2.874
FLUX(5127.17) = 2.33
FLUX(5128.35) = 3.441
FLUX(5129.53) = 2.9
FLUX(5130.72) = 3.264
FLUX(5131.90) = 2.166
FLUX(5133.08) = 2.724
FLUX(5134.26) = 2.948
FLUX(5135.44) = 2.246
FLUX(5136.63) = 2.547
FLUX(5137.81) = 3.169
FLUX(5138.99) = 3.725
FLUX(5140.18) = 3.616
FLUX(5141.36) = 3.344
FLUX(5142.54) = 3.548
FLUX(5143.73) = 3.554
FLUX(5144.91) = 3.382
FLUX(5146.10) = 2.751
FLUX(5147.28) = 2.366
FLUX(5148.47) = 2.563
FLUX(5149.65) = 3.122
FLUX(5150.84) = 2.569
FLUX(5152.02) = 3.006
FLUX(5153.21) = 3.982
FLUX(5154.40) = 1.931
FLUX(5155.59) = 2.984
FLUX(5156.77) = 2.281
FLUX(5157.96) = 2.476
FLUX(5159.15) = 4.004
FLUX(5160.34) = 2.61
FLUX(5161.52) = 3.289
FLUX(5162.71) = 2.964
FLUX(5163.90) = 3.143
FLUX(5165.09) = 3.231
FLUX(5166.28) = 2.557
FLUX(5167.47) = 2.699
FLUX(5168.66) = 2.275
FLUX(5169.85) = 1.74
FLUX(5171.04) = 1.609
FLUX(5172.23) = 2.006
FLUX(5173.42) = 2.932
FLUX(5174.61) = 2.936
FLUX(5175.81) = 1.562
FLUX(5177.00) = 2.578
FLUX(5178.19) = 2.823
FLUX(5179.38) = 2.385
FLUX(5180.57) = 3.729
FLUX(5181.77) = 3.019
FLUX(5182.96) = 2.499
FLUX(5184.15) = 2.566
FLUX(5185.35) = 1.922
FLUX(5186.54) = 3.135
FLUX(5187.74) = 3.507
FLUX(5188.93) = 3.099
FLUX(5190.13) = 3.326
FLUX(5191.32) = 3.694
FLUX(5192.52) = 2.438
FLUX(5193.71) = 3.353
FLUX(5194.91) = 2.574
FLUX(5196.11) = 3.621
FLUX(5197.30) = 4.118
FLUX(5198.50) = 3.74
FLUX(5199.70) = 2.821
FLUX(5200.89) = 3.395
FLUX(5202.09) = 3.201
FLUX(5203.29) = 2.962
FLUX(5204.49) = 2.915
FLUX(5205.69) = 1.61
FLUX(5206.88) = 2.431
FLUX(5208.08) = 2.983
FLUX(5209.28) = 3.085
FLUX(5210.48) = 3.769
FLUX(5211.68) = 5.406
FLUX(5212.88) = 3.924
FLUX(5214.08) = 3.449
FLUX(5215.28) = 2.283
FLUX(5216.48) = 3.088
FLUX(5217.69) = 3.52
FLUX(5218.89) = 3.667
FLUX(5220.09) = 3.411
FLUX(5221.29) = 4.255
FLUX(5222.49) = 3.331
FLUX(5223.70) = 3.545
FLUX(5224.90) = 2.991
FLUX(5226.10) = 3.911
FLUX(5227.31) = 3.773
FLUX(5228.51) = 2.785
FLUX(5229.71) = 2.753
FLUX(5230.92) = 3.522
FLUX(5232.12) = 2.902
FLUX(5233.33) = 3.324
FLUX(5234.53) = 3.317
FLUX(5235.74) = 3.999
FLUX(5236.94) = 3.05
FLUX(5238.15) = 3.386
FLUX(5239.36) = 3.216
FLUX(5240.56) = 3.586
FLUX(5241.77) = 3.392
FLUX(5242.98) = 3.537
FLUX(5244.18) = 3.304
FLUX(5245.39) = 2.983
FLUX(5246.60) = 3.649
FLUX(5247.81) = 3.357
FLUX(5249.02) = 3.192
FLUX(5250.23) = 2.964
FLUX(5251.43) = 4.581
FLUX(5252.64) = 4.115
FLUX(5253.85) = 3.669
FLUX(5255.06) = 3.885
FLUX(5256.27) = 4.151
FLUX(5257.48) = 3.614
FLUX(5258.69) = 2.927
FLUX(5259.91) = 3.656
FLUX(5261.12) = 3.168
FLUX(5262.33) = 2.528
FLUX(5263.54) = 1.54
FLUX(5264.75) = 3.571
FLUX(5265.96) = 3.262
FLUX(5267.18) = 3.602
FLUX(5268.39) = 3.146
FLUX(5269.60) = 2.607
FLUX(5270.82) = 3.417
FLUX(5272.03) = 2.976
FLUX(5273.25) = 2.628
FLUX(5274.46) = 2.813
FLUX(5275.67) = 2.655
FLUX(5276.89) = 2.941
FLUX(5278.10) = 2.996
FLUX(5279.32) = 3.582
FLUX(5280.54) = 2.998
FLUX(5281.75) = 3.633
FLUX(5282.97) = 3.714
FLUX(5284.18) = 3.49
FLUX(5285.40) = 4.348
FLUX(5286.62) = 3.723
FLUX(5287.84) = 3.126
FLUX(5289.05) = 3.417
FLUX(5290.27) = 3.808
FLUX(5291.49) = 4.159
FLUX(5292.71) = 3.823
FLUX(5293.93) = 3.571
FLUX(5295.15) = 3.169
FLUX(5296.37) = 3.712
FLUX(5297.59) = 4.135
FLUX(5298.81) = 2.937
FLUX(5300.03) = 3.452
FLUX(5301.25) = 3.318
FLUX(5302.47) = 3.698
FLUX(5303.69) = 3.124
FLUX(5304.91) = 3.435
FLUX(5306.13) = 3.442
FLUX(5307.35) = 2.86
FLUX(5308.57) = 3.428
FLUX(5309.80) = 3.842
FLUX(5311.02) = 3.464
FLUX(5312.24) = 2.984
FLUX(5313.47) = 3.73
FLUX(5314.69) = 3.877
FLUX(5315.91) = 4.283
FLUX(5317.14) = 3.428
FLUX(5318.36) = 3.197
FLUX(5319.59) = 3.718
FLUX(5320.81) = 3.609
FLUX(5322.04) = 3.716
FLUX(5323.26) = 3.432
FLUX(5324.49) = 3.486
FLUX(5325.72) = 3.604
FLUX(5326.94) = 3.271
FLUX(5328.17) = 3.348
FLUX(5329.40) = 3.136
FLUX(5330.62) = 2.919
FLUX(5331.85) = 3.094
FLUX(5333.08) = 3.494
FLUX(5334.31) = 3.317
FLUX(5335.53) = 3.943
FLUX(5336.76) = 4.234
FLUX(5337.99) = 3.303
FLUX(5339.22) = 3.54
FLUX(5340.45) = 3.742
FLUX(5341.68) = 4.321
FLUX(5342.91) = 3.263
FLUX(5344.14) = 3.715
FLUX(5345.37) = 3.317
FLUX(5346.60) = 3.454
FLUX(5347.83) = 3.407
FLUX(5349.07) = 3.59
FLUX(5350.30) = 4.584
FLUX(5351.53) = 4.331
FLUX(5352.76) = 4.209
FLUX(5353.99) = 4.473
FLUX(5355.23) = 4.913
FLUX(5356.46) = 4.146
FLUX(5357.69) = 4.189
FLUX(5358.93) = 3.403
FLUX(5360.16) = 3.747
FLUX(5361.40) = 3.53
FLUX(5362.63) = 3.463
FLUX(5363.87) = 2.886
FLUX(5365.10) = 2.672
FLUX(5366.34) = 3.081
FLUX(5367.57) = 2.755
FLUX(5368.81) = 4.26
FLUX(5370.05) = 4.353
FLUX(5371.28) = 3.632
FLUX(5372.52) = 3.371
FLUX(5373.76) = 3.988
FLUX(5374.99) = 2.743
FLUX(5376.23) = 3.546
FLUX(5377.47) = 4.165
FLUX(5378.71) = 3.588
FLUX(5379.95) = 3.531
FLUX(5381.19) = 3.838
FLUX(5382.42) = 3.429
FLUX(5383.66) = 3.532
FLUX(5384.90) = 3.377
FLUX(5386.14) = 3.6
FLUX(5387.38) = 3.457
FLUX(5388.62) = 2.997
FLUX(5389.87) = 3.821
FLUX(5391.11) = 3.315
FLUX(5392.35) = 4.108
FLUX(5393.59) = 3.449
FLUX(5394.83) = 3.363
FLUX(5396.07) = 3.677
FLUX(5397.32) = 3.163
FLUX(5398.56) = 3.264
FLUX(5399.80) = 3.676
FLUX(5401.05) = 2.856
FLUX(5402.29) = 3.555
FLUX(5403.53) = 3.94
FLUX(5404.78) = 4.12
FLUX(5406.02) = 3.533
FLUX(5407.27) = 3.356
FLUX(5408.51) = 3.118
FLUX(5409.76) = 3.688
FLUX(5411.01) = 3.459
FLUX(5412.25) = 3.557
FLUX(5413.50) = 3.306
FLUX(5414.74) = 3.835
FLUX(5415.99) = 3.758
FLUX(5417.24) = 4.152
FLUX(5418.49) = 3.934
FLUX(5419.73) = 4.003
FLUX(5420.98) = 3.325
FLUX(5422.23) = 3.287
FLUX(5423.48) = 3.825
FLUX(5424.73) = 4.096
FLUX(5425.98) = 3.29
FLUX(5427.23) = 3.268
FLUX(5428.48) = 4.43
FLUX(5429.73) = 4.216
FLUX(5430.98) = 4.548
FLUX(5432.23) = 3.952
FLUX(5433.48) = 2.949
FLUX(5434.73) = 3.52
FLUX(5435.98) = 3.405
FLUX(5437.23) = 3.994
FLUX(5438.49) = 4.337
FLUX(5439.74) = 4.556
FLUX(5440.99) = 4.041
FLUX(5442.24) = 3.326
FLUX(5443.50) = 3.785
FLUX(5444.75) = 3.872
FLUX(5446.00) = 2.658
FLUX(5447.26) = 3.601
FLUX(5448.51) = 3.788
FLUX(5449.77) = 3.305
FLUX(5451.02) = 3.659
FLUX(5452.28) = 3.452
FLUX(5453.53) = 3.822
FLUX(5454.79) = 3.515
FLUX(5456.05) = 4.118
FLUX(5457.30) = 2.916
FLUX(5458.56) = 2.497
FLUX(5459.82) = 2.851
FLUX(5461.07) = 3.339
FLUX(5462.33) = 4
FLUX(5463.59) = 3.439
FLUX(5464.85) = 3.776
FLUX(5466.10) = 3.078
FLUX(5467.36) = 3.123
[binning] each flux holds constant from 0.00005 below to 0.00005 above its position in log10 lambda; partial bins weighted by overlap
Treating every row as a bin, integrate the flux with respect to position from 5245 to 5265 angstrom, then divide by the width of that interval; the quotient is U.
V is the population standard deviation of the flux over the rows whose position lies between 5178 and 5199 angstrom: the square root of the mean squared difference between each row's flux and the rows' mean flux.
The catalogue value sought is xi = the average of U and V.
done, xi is 1.98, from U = 3.4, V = 0.58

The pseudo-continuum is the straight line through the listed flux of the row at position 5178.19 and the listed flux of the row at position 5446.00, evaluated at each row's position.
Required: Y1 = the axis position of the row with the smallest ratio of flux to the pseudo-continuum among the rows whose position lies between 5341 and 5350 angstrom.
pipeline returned 5342.91 angstrom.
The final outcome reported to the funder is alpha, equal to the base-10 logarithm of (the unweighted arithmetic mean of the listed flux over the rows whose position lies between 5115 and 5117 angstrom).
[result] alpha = 0.49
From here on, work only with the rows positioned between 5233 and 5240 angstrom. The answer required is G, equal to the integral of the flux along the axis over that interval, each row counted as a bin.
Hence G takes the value 23.7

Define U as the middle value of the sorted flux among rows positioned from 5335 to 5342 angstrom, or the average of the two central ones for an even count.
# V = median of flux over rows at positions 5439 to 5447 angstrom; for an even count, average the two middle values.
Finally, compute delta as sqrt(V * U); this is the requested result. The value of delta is 3.84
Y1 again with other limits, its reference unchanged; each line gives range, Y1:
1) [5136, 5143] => 5136.63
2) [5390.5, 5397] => 5391.11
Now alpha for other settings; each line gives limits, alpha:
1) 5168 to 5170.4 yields 0.30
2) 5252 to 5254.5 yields 0.59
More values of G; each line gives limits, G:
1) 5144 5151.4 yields 20.9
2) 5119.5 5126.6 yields 21.4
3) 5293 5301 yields 28.0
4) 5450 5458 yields 28.5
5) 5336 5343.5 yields 28.0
